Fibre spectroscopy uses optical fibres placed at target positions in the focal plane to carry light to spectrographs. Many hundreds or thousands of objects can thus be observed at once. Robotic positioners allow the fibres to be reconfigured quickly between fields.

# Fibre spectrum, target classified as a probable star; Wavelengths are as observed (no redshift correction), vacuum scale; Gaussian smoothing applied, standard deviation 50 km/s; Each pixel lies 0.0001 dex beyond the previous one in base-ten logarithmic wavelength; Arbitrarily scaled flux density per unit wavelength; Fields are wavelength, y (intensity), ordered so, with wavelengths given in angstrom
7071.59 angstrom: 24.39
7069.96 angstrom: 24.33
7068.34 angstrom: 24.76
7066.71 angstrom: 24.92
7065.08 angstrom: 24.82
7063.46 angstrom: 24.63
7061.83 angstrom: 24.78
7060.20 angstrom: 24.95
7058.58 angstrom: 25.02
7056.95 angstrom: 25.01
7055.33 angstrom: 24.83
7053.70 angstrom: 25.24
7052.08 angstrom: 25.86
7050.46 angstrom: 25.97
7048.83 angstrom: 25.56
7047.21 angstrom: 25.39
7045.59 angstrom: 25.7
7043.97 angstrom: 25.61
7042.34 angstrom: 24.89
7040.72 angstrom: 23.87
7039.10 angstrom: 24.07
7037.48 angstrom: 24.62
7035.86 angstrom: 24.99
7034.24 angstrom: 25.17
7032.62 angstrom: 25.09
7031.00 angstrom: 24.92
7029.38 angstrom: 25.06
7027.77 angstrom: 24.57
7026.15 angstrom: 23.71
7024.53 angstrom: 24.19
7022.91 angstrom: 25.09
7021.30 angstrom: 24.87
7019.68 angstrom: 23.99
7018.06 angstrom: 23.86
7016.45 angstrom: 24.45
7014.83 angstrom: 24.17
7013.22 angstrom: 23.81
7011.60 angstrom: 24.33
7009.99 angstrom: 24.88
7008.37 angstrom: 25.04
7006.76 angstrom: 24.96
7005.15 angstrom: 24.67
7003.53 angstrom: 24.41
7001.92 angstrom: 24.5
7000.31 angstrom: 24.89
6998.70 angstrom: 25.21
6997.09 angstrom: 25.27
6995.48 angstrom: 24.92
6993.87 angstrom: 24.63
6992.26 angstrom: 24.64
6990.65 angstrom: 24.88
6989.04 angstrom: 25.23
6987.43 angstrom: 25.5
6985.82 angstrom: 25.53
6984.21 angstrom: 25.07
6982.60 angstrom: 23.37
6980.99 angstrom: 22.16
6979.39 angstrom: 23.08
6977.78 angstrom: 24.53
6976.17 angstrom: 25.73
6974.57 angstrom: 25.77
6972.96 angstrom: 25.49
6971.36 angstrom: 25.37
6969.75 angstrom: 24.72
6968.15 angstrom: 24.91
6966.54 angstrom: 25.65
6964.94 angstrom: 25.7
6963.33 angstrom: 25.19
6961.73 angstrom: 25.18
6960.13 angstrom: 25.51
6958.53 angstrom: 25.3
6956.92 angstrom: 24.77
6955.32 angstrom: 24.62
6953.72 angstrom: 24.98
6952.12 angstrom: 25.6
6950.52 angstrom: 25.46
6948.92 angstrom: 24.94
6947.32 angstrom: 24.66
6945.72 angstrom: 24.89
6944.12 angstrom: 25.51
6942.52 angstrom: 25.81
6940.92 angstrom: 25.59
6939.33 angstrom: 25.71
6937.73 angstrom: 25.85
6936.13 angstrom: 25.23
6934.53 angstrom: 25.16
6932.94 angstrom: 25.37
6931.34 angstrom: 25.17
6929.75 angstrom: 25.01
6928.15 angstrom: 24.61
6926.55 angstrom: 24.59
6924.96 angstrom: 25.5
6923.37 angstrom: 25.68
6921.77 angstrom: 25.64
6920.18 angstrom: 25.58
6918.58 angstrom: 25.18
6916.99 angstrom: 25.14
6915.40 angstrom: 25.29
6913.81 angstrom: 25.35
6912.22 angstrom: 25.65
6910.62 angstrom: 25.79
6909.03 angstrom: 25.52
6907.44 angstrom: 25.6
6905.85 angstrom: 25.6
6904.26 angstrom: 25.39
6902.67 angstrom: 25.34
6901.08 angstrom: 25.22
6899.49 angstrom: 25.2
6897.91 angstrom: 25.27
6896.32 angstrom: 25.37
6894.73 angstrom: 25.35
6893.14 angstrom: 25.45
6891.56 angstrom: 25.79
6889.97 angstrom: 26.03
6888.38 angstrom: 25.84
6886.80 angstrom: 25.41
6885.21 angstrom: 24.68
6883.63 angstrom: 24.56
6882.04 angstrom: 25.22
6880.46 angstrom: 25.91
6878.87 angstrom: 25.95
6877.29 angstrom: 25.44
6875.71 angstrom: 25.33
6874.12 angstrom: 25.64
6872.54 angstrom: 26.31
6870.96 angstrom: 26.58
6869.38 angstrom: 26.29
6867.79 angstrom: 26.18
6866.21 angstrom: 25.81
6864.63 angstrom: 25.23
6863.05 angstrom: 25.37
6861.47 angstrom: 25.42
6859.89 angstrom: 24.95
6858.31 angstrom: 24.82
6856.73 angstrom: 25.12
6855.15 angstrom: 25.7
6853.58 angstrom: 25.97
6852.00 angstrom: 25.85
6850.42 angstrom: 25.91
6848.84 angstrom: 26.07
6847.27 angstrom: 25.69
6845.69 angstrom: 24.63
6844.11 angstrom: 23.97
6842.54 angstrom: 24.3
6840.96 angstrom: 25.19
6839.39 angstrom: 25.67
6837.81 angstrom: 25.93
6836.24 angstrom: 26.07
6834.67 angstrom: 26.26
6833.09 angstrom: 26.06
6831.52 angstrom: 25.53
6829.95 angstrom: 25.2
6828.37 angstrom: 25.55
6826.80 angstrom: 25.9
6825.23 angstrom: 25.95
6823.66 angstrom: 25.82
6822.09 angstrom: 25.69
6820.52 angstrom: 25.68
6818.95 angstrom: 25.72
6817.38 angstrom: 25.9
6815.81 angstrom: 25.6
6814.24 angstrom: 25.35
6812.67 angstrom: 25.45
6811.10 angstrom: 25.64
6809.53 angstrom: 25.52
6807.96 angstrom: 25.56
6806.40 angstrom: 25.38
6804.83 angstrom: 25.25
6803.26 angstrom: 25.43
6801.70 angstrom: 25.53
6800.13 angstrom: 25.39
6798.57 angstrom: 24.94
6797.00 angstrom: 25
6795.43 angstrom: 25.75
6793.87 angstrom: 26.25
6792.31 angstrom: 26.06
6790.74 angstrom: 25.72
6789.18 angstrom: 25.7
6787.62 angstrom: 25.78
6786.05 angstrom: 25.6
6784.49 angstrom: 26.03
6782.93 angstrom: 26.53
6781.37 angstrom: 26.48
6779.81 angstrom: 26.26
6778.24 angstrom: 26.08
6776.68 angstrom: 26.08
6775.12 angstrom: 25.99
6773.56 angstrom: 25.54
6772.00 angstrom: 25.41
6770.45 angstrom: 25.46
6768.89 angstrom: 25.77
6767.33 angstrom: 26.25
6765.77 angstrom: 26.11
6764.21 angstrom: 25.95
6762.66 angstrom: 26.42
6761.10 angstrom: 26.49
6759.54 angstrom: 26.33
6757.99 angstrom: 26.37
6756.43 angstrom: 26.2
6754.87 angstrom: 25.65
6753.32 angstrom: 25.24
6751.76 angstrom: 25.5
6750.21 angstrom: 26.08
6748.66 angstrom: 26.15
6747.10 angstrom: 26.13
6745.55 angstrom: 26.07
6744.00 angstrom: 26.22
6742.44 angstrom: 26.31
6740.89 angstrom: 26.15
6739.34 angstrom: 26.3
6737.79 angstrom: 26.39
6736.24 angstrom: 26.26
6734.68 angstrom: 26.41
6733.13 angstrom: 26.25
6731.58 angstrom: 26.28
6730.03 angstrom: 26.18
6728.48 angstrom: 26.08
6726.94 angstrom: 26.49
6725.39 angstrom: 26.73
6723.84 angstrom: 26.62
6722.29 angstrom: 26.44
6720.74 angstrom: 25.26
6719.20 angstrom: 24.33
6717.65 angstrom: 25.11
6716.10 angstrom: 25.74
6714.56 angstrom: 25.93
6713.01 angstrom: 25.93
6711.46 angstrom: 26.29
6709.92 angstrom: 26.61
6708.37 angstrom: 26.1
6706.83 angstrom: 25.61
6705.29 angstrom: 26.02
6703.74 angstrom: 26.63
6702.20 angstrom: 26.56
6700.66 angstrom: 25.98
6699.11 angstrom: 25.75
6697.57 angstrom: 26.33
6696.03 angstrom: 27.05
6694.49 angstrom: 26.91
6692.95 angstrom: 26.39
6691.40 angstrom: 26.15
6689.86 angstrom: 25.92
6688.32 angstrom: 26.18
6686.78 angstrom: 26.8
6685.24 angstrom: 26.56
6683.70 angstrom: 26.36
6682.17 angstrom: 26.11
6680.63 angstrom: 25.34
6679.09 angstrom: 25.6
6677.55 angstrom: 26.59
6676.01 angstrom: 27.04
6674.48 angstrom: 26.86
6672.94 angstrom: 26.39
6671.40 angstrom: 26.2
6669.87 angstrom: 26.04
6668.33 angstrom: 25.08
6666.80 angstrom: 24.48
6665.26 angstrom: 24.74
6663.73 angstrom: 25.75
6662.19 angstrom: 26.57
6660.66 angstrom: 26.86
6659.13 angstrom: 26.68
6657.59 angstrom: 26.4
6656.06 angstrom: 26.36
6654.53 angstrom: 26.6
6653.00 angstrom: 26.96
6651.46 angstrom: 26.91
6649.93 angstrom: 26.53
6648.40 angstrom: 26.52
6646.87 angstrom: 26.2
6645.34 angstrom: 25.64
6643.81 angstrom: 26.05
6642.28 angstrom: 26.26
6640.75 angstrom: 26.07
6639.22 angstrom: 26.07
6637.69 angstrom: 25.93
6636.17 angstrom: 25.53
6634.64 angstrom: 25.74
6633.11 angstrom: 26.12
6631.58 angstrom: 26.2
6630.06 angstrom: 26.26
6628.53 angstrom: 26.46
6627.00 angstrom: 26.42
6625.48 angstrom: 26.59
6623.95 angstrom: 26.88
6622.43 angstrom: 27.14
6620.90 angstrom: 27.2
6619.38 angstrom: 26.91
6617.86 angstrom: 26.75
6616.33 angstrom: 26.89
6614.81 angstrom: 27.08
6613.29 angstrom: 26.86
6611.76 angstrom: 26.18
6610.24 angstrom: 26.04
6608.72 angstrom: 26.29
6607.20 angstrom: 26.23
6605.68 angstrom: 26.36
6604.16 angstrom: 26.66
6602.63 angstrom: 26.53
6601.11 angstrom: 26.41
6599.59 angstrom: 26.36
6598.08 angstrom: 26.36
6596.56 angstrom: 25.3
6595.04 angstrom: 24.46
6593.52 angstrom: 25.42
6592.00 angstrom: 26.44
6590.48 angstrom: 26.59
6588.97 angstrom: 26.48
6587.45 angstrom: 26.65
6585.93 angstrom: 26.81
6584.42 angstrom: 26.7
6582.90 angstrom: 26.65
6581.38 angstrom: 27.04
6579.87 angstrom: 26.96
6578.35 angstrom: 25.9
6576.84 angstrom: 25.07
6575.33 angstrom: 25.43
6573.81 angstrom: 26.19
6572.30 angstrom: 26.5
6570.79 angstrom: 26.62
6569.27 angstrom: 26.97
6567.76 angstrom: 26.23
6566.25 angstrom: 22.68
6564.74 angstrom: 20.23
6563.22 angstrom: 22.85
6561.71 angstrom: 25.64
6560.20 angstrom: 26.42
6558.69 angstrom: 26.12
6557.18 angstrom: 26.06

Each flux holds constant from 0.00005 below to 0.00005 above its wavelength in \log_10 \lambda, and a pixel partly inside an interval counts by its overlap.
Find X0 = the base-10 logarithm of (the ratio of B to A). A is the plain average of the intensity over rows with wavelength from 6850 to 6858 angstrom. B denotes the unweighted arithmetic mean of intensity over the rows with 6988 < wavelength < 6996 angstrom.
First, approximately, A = 25.7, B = 24.9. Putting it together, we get -0.015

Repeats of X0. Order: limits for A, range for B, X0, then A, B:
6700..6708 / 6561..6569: -0.046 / 26.2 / 23.5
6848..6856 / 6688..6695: 0.007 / 25.9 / 26.3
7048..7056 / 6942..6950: -0.006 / 25.5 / 25.2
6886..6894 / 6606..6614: 0.010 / 25.7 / 26.3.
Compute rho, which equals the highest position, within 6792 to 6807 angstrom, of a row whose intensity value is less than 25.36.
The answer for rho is 6804.83 angstrom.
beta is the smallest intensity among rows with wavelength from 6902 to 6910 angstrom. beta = 25.34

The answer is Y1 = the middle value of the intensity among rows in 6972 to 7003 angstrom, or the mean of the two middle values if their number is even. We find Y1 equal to 24.9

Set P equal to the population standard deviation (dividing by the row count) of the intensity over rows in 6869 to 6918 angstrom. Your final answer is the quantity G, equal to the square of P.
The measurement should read 0.180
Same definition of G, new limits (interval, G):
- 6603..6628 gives 0.125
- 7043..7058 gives 0.129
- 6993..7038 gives 0.197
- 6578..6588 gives 0.119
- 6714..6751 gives 0.261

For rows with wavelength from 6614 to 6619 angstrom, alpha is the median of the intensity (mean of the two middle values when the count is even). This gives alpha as 26.9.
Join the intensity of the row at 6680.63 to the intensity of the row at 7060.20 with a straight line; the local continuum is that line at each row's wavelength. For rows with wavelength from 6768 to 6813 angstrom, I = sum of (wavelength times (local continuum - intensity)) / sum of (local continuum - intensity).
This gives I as 6786.5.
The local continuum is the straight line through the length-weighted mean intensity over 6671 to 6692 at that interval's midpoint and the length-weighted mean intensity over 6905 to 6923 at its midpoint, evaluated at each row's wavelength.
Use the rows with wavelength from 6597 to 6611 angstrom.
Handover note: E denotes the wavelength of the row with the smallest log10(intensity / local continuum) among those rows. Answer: 6610.24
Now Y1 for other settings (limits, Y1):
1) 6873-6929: 25.4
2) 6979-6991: 25.0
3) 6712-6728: 25.9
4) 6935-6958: 25.3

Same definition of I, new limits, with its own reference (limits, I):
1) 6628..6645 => 6635.7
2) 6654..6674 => 6661.1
